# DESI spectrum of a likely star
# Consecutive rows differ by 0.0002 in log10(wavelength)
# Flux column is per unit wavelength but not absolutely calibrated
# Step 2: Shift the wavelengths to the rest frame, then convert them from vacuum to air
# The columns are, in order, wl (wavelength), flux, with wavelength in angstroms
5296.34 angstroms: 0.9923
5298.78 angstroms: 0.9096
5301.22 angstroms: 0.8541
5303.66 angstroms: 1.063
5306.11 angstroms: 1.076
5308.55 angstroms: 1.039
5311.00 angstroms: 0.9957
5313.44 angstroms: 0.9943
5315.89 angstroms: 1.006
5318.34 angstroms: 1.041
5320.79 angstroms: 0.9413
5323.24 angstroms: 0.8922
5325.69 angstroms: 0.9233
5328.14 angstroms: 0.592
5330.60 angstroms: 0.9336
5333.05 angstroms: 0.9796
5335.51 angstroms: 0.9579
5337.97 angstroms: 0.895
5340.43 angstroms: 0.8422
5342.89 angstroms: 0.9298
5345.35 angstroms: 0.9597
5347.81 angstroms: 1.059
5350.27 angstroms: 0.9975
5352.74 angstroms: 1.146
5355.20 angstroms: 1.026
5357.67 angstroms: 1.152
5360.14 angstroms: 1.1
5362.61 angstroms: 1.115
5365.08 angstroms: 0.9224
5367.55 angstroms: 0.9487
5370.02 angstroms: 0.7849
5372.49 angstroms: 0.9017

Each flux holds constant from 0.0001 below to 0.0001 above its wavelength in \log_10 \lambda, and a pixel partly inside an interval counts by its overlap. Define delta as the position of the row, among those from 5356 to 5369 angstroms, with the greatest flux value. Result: 5357.67 angstroms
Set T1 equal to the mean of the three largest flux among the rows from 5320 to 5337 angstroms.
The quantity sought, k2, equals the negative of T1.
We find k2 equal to -0.96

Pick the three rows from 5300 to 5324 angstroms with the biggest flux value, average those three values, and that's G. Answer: 1.06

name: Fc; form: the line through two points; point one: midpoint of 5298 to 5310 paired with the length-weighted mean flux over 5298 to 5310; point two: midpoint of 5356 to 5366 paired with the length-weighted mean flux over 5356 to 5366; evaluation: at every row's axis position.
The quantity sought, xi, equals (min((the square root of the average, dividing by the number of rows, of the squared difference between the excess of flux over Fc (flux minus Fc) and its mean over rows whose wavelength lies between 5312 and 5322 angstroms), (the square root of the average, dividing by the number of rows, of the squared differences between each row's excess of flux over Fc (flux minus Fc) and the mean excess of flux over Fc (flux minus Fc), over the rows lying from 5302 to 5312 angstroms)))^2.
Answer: 0.0012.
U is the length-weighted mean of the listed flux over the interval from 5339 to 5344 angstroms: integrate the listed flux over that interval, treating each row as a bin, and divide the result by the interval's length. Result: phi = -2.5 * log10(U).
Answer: 0.13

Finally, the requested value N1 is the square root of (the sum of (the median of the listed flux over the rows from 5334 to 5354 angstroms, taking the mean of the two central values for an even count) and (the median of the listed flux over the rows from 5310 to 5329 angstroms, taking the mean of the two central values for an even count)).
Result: 1.388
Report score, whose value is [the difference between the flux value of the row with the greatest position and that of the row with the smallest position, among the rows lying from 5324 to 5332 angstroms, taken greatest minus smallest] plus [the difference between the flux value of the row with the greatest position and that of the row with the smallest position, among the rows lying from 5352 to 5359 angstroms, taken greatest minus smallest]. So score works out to 0.02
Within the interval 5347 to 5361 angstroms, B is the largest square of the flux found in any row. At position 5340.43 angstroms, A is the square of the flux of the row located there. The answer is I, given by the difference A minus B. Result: -0.62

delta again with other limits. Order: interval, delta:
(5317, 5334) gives 5318.34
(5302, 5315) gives 5306.11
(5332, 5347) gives 5333.05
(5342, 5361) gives 5357.67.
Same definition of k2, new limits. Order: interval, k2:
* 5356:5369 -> -1.12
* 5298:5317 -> -1.06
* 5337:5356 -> -1.08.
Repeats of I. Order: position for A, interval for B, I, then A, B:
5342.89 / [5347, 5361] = -0.46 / 0.86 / 1.3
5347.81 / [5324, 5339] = 0.16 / 1.12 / 1.0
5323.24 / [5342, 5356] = -0.52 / 0.80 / 1.3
